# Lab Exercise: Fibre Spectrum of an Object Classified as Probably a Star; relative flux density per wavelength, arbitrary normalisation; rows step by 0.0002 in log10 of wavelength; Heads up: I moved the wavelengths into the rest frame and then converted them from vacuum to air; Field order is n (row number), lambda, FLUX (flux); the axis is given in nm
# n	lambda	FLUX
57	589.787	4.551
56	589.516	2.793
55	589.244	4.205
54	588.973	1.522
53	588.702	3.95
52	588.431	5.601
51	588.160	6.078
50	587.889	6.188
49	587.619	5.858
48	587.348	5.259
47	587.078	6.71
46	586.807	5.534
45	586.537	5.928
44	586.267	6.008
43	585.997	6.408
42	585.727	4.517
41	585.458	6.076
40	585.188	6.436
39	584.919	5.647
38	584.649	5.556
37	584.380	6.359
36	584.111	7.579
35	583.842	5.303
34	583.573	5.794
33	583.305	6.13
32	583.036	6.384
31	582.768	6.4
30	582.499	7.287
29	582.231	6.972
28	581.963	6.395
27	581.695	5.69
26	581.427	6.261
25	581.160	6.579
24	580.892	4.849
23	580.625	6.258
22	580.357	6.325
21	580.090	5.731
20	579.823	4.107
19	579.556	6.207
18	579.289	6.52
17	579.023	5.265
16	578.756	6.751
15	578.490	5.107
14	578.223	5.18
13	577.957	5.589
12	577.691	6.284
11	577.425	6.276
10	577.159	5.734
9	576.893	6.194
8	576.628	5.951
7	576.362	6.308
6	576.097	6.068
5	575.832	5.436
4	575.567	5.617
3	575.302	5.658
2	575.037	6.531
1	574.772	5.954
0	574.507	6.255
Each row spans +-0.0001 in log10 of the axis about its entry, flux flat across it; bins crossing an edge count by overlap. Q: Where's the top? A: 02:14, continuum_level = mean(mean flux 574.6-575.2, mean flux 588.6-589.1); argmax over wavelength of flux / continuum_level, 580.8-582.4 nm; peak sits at 582.231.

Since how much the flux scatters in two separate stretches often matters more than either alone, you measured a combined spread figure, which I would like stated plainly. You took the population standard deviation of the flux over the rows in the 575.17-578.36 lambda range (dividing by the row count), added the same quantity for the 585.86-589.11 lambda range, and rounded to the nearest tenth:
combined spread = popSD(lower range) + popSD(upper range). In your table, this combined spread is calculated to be 1.7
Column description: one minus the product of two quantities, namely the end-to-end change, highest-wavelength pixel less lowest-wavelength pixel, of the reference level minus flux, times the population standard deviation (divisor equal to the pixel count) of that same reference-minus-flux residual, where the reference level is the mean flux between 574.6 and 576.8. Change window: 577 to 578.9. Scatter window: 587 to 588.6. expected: 1.5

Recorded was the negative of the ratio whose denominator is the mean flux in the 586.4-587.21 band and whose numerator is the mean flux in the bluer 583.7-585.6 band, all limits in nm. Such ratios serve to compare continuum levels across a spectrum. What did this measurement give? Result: -1.013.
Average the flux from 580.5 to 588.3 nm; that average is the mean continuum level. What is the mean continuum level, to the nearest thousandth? 6.084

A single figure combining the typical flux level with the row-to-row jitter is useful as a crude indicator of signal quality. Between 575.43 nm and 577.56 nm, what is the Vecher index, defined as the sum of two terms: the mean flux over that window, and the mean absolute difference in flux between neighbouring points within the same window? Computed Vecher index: 6.33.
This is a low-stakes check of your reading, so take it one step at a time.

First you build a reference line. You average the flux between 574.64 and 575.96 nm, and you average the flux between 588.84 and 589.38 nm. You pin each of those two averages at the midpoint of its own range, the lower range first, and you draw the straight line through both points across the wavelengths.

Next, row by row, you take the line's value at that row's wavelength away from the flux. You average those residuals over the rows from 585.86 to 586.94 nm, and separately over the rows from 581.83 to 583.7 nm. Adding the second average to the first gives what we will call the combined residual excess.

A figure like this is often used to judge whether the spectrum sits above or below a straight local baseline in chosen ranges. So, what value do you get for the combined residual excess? 4.8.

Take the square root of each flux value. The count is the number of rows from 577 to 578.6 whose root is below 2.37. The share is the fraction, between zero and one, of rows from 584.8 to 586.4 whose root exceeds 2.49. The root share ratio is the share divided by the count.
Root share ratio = 0.11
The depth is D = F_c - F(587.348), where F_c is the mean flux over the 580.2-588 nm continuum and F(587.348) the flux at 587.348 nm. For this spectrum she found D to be 0.83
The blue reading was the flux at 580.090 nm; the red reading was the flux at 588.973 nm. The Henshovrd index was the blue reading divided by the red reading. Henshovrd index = 3.8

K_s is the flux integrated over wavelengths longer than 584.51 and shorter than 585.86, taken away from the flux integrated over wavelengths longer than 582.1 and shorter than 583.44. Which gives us 1.3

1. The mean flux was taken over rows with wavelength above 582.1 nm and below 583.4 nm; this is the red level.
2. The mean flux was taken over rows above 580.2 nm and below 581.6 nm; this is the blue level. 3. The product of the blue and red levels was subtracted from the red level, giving -33.5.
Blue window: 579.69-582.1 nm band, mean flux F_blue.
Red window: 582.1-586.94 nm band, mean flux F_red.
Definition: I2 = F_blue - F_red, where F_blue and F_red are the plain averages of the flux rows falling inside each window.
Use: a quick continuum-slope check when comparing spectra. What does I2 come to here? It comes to -0.3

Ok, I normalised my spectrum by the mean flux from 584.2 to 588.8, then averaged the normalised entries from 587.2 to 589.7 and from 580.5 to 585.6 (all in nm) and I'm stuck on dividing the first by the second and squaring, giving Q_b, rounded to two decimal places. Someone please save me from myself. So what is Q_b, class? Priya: 0.55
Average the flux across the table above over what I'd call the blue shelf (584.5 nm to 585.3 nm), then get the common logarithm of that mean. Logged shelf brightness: 0.769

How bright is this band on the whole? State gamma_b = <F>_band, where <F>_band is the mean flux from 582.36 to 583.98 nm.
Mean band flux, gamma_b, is 6.2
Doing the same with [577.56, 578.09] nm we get 5.9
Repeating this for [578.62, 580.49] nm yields 5.8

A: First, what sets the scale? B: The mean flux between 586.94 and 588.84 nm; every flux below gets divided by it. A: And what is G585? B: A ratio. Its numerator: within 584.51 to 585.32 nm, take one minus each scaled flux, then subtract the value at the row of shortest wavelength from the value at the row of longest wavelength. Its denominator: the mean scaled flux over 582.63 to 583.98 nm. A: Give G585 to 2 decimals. -0.15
